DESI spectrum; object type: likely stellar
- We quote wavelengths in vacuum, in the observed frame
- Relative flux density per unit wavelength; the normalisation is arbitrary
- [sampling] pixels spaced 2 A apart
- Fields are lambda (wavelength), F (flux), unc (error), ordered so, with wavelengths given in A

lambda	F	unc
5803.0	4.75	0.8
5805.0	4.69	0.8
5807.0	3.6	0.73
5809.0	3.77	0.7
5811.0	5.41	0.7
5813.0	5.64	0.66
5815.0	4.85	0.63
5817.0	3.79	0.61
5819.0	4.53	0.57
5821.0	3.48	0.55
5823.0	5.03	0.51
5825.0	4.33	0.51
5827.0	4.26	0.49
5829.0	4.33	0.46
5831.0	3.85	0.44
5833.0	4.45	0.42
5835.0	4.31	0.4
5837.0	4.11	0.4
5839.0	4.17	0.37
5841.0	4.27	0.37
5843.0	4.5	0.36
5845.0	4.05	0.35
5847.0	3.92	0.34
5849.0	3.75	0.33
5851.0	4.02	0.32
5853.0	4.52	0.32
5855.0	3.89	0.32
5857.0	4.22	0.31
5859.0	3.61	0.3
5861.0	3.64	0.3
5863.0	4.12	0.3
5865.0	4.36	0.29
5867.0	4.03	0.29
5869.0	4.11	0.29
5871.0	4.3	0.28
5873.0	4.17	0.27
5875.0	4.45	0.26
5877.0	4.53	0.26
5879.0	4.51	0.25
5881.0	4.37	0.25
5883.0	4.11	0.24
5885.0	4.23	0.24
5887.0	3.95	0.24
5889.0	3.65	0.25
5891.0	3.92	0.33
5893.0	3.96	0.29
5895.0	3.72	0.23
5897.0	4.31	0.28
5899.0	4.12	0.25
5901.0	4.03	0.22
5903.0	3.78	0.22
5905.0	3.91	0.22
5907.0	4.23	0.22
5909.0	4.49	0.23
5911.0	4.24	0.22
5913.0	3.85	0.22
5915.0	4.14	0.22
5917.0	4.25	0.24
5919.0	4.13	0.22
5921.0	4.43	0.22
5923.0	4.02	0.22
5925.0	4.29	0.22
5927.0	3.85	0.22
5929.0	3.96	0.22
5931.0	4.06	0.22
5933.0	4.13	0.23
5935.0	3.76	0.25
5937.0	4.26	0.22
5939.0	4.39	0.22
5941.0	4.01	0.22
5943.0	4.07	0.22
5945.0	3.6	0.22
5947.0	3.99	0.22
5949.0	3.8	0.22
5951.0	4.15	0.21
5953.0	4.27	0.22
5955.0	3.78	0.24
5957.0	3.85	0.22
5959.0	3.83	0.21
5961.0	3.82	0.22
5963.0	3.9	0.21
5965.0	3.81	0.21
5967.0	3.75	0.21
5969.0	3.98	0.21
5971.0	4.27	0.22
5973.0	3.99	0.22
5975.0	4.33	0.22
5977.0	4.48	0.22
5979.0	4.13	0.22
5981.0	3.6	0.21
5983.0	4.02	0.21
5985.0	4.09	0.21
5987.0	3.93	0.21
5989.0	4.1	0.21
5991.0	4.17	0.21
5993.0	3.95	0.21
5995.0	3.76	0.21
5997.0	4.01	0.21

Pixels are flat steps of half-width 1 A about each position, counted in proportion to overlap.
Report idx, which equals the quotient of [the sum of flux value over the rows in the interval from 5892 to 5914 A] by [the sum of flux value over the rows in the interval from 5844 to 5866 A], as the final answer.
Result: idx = 1.01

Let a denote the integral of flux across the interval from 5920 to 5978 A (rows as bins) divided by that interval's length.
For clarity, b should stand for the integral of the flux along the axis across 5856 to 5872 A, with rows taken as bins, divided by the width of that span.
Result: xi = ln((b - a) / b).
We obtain -5.3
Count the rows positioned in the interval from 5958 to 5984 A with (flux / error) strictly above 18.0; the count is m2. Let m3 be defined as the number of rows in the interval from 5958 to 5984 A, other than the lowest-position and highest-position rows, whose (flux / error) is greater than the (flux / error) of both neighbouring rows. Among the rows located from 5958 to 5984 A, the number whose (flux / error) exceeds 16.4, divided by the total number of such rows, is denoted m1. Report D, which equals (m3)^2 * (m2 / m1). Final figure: 90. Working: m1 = 1.0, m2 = 10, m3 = 3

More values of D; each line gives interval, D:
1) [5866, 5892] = 7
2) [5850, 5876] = 0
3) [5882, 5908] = 29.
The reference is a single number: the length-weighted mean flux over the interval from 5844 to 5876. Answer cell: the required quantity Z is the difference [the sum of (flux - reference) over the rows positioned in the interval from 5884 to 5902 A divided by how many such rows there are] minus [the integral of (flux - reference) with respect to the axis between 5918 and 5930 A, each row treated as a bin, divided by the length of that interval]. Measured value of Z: -0.1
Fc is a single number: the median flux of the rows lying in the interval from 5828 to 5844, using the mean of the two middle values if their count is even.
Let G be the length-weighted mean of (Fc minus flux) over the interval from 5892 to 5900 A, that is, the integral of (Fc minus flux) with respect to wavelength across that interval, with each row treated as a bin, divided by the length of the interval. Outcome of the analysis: 0.26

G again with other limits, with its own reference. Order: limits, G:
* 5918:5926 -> 0.07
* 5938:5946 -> 0.27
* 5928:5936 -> 0.31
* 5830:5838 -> 0.11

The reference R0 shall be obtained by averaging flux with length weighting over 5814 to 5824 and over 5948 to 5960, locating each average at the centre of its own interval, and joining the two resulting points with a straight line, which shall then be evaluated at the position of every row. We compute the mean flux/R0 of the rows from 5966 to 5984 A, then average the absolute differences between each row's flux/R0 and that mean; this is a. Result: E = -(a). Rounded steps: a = 0.056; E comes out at -0.056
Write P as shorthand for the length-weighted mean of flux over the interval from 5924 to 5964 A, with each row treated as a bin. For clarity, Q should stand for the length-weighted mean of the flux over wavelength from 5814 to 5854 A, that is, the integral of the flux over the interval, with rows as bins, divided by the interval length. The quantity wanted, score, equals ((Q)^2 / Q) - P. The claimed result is 0.24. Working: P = 3.99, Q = 4.23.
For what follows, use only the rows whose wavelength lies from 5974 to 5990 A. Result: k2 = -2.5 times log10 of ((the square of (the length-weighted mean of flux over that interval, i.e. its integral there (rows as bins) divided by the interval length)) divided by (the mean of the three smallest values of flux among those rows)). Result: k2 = -1.59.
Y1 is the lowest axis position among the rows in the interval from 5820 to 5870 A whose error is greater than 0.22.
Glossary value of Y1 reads 5821.0 A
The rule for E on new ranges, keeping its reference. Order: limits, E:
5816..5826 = -0.111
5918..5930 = -0.040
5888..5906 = -0.037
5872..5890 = -0.052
